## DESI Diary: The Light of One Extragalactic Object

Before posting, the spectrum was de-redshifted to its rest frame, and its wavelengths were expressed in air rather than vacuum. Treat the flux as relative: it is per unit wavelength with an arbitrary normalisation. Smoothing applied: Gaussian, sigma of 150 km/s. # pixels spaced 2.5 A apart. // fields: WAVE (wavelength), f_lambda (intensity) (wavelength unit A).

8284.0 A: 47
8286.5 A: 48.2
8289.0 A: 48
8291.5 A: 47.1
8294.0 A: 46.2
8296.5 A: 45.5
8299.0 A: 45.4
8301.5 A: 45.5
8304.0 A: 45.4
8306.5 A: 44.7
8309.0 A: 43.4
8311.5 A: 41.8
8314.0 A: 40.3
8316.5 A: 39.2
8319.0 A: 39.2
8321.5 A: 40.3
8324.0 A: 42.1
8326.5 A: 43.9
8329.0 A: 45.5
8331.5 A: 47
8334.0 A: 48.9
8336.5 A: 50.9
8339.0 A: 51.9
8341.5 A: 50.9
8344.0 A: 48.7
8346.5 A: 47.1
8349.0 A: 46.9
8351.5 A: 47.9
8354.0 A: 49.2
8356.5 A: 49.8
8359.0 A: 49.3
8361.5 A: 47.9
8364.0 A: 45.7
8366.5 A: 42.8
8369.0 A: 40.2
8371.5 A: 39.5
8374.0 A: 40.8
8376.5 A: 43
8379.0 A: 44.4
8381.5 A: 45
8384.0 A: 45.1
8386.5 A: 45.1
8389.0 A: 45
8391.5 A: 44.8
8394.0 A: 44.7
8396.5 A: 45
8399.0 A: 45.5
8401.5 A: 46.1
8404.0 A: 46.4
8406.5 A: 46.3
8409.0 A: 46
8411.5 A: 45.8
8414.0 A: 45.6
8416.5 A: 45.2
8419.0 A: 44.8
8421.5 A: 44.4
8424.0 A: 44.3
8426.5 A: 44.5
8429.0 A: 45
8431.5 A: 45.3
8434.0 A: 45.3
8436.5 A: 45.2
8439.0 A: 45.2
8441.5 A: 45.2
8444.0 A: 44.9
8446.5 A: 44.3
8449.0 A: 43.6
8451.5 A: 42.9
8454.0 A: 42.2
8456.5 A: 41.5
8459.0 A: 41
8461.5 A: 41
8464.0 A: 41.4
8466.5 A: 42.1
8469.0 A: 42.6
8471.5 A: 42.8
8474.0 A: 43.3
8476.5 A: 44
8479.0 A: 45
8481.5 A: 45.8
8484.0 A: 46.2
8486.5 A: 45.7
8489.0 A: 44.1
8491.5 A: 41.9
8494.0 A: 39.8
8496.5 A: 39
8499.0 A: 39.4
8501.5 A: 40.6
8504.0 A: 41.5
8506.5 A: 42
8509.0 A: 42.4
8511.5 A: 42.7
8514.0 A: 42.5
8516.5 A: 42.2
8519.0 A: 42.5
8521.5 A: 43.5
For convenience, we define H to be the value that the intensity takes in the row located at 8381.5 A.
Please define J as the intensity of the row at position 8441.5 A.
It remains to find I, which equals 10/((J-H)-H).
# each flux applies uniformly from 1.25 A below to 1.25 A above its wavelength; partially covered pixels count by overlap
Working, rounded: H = 45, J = 45.2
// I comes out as -0.223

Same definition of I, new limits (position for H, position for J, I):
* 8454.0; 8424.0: -0.249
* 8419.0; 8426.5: -0.222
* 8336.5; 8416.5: -0.177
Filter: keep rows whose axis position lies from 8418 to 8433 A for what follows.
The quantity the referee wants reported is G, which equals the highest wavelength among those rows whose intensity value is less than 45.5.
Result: 8431.5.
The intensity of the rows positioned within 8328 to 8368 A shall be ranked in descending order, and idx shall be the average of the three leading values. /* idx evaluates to 51.2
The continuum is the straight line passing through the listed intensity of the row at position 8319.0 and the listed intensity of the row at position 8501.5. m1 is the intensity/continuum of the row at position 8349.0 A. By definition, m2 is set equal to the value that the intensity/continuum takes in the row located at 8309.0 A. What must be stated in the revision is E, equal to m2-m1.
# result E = -0.08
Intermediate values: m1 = 1.19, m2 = 1.11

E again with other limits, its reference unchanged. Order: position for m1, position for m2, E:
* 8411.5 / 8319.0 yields -0.15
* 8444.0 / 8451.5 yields -0.05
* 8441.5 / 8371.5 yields -0.13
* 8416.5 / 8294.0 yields 0.05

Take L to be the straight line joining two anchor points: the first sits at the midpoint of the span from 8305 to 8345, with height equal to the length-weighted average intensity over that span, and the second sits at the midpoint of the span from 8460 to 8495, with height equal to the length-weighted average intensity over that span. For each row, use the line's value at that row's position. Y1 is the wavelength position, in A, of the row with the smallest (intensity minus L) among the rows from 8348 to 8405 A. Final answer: 8371.5 A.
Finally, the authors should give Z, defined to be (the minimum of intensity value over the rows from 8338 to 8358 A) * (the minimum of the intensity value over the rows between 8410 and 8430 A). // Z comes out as 2078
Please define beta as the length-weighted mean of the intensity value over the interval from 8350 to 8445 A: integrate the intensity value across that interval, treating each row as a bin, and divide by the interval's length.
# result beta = 45.2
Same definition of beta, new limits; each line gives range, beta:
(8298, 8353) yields 45.3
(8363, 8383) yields 42.7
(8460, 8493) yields 43.5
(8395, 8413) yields 45.9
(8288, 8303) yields 46.2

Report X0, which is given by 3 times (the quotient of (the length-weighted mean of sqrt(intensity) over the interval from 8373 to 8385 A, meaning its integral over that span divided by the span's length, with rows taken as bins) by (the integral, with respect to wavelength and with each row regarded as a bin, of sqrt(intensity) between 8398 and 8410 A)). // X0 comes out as 0.243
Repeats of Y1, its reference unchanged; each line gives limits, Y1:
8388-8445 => 8424.0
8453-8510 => 8496.5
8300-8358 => 8316.5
